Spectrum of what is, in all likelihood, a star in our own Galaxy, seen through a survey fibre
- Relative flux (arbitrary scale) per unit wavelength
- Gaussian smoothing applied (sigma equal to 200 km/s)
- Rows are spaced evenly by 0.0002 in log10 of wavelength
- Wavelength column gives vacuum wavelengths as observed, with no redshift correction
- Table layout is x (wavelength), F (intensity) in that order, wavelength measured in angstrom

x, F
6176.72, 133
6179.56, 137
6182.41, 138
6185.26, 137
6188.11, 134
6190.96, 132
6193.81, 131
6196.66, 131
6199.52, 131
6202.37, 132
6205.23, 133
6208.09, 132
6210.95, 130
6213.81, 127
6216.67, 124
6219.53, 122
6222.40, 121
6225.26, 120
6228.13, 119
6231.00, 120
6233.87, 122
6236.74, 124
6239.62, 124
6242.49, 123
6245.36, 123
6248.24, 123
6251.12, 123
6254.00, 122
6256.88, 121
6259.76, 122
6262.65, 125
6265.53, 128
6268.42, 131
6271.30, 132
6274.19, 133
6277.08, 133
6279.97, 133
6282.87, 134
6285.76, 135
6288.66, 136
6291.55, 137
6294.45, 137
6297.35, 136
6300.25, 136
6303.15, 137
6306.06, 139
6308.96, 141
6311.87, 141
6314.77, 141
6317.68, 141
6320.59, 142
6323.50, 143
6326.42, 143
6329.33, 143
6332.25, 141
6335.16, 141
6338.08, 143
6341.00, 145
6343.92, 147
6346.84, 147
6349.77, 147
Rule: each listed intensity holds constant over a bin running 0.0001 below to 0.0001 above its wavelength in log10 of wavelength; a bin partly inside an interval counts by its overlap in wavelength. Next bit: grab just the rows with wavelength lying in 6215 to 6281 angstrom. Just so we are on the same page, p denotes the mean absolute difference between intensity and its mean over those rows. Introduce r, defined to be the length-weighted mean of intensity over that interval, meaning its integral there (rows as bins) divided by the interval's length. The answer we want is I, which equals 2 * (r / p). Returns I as 68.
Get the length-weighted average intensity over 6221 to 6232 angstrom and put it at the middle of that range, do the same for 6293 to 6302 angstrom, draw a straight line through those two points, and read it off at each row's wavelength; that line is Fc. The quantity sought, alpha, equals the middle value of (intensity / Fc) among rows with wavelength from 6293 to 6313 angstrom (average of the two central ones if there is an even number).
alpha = 1.00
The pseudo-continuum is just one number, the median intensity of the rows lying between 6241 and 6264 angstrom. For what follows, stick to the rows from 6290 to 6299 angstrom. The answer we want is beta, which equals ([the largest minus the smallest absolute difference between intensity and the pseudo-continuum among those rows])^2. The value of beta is 1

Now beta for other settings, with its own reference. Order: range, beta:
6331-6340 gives 4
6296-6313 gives 25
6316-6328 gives 4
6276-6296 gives 16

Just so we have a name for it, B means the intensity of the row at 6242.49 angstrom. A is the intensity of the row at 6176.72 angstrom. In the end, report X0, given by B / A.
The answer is 0.92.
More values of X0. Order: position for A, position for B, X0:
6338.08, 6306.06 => 0.97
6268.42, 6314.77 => 1.08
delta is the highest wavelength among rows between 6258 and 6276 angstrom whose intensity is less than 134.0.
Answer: 6274.19 angstrom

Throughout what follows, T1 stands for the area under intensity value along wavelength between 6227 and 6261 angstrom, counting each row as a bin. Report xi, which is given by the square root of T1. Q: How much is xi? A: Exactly 64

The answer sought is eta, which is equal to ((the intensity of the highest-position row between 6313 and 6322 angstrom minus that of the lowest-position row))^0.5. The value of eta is 1.0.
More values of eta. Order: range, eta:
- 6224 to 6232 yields 0.0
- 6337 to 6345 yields 2.0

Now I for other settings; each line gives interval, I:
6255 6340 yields 57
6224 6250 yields 157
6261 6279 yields 102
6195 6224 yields 67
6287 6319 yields 136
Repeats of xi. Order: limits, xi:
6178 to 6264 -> 104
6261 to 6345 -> 108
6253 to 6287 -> 66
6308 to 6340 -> 67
